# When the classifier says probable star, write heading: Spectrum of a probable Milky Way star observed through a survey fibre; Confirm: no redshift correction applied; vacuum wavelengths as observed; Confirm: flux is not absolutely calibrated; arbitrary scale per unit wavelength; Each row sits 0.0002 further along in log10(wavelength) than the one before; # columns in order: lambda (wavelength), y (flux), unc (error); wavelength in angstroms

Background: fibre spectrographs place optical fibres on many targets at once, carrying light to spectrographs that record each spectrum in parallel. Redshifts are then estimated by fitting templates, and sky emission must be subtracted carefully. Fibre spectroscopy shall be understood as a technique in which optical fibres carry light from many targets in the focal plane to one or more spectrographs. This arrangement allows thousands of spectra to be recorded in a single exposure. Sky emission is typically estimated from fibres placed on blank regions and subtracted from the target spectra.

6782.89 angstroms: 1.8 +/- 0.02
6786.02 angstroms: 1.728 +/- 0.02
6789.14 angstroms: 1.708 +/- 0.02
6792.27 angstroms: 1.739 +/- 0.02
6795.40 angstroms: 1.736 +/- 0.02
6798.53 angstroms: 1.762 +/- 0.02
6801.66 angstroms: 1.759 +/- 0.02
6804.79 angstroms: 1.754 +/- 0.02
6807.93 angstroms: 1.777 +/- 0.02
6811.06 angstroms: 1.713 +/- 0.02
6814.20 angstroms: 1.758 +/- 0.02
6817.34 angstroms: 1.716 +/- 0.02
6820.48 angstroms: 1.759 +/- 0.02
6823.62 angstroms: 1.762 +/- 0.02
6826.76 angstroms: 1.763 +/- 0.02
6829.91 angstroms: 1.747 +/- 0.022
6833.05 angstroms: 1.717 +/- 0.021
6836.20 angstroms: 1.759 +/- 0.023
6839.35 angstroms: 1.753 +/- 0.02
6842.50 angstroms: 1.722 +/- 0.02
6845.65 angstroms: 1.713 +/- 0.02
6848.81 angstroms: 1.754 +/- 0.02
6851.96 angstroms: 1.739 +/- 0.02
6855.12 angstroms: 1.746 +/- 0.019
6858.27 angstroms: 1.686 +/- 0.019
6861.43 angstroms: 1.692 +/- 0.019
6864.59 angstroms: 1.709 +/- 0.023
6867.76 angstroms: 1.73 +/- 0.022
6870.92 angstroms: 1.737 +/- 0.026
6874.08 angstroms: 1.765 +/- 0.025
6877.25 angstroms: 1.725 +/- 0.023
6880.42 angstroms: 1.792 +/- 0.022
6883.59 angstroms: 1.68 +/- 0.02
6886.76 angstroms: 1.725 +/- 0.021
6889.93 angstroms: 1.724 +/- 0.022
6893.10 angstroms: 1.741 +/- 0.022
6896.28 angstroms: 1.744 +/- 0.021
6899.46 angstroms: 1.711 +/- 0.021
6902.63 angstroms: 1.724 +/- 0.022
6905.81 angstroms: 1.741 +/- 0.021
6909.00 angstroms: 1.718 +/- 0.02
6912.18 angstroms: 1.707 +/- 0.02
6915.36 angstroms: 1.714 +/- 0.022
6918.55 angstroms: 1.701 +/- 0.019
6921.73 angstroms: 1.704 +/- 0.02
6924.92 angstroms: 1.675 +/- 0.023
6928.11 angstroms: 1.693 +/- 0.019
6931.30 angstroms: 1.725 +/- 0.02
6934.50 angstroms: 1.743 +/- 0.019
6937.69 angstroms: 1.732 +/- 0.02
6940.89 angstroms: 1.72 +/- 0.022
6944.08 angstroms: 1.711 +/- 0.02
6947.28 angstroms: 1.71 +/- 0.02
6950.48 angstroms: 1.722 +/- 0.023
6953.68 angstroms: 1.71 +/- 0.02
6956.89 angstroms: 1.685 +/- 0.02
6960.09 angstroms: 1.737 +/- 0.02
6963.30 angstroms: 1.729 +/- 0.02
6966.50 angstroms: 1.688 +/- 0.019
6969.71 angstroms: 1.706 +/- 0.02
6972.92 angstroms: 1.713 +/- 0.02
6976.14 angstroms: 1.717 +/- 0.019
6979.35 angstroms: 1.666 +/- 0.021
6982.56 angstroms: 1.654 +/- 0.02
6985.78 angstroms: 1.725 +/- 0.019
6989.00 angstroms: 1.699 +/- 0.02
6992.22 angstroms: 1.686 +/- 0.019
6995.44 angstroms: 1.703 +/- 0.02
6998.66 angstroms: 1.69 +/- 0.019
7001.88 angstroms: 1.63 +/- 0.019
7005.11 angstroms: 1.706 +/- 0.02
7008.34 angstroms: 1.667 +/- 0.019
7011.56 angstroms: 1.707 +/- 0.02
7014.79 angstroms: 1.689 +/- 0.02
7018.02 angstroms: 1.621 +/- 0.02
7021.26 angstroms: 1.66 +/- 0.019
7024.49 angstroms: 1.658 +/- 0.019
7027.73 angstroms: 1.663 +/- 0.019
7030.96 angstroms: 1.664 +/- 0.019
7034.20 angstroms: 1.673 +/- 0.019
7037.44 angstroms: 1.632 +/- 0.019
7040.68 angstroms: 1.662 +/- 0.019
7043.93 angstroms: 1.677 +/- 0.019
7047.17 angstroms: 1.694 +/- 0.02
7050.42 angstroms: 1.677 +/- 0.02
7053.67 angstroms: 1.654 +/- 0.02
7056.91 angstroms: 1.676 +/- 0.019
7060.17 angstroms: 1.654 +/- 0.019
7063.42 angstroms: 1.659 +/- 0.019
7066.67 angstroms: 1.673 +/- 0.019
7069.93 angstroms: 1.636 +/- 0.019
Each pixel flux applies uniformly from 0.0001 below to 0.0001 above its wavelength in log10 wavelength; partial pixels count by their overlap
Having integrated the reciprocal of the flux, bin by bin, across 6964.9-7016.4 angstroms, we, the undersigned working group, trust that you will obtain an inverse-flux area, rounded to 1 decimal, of 30.5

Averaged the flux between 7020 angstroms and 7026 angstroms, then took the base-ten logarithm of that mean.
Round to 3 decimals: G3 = 0.220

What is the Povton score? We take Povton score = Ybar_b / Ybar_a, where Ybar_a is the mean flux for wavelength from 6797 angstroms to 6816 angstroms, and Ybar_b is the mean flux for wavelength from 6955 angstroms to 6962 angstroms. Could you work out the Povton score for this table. 0.98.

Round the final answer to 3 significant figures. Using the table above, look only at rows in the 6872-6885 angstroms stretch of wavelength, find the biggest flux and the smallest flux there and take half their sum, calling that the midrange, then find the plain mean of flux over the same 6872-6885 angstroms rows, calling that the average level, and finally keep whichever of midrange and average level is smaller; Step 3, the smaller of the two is 1.74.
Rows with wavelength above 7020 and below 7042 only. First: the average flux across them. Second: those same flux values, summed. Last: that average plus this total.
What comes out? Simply 13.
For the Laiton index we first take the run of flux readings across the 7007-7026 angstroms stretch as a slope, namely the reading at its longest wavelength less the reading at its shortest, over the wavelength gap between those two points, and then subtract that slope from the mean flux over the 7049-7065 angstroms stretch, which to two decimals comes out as 1.66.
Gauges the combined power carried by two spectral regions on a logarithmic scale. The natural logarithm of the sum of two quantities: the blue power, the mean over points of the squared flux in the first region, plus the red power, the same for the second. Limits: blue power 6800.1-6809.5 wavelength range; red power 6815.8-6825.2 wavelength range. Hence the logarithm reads 1.82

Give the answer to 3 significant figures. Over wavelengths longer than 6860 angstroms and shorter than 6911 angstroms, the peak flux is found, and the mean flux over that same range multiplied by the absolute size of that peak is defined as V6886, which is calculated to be 3.10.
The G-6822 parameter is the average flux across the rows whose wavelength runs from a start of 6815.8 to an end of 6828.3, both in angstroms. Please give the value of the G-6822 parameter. 1.75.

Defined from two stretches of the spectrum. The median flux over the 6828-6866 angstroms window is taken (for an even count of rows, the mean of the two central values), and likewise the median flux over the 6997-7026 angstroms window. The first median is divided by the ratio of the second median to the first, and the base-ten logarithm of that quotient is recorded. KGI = 0.254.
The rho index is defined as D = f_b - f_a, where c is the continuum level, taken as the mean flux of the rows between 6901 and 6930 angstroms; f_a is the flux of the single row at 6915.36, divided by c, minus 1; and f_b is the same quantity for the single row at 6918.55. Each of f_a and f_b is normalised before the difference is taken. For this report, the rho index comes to -0.008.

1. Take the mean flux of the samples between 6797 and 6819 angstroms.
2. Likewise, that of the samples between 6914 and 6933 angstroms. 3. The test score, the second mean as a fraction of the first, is 0.973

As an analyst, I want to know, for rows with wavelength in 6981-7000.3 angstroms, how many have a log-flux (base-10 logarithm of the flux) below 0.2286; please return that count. 3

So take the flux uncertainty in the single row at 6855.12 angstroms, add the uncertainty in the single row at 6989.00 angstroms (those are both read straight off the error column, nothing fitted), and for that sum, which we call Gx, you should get 0.039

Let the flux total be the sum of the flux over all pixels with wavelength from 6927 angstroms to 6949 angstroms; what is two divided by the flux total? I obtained 0.166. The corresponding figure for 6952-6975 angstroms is 0.167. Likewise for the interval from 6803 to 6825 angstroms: 0.163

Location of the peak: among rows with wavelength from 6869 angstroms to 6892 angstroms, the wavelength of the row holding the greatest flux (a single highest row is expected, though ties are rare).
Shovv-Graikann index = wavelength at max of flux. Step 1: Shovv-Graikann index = 6880.42 angstroms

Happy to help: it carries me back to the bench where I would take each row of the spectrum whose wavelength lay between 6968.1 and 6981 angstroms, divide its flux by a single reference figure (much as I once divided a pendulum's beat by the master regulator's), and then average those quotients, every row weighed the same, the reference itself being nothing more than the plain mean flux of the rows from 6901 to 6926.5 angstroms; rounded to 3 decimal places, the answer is 0.994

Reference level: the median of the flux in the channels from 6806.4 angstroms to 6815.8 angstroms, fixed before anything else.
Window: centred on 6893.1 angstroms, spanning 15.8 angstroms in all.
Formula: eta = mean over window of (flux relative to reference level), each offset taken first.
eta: -0.029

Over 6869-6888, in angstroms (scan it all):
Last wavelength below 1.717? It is 6883.59 angstroms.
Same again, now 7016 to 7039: 7037.44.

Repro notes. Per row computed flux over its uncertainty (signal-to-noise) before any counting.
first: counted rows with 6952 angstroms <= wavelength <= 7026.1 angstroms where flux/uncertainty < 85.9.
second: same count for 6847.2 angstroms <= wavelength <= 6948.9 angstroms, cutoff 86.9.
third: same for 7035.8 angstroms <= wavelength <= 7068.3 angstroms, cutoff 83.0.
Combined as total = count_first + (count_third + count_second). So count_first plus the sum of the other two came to 38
